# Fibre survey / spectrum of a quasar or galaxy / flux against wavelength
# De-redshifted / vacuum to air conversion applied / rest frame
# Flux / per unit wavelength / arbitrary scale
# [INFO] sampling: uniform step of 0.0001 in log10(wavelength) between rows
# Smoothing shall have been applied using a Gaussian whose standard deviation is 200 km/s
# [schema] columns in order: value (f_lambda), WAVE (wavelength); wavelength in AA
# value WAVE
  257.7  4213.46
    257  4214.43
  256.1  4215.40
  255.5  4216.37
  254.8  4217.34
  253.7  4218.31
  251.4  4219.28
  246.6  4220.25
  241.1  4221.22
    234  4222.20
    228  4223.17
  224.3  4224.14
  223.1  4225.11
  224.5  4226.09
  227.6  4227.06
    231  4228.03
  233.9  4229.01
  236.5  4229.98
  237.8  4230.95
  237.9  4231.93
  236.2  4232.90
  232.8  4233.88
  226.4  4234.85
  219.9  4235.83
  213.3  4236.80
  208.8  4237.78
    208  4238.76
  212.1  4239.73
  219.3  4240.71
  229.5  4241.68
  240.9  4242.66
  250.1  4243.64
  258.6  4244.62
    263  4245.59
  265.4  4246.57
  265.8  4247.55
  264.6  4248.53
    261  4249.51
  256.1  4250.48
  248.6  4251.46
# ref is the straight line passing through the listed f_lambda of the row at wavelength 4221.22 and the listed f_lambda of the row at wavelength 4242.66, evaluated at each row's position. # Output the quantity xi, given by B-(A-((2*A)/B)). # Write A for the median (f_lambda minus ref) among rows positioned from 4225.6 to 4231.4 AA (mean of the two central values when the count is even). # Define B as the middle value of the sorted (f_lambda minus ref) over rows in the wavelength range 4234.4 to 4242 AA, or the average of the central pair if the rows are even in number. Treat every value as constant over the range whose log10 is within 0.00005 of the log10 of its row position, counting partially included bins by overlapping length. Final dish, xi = -15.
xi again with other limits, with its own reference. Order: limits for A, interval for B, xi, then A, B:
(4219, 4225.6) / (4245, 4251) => 29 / -7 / 23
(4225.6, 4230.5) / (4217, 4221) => 20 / -10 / 11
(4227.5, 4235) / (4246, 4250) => 30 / -6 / 24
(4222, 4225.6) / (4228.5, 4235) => 16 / -15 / -5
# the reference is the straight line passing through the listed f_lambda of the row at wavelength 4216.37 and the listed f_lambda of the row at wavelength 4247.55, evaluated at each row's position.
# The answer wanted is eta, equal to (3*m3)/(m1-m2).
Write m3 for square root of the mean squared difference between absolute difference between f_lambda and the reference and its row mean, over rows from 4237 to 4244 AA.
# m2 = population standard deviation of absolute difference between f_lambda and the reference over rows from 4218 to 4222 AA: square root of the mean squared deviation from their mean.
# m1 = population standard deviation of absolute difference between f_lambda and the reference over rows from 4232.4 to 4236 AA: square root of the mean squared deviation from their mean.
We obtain 31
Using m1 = 6.6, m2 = 5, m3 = 14.7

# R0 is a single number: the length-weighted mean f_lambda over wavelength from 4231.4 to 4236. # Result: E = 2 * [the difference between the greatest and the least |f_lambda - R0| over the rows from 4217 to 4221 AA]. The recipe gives 16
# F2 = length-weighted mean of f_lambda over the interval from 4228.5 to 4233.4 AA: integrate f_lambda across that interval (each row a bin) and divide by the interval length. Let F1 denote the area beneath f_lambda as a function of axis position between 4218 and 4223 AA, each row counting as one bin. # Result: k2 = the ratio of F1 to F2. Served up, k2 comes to 5.2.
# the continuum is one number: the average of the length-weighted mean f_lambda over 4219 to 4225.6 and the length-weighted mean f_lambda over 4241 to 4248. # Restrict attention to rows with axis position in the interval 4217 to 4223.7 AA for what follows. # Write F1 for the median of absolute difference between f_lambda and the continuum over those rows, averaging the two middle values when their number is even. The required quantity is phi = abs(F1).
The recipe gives 10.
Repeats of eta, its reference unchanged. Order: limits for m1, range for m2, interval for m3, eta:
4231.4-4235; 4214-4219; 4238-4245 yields 13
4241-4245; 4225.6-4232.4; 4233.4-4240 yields 4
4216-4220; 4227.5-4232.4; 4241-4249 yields -115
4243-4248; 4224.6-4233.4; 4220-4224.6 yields 35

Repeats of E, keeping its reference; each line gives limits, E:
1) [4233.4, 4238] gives 41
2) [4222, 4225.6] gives 10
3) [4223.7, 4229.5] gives 16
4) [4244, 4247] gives 14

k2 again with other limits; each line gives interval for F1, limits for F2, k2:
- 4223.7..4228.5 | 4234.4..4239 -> 5.0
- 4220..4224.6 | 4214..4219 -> 4.2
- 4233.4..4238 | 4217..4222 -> 4.1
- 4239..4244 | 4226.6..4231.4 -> 4.9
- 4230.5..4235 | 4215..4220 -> 4.2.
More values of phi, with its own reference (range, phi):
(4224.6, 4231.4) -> 13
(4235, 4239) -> 33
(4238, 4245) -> 15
